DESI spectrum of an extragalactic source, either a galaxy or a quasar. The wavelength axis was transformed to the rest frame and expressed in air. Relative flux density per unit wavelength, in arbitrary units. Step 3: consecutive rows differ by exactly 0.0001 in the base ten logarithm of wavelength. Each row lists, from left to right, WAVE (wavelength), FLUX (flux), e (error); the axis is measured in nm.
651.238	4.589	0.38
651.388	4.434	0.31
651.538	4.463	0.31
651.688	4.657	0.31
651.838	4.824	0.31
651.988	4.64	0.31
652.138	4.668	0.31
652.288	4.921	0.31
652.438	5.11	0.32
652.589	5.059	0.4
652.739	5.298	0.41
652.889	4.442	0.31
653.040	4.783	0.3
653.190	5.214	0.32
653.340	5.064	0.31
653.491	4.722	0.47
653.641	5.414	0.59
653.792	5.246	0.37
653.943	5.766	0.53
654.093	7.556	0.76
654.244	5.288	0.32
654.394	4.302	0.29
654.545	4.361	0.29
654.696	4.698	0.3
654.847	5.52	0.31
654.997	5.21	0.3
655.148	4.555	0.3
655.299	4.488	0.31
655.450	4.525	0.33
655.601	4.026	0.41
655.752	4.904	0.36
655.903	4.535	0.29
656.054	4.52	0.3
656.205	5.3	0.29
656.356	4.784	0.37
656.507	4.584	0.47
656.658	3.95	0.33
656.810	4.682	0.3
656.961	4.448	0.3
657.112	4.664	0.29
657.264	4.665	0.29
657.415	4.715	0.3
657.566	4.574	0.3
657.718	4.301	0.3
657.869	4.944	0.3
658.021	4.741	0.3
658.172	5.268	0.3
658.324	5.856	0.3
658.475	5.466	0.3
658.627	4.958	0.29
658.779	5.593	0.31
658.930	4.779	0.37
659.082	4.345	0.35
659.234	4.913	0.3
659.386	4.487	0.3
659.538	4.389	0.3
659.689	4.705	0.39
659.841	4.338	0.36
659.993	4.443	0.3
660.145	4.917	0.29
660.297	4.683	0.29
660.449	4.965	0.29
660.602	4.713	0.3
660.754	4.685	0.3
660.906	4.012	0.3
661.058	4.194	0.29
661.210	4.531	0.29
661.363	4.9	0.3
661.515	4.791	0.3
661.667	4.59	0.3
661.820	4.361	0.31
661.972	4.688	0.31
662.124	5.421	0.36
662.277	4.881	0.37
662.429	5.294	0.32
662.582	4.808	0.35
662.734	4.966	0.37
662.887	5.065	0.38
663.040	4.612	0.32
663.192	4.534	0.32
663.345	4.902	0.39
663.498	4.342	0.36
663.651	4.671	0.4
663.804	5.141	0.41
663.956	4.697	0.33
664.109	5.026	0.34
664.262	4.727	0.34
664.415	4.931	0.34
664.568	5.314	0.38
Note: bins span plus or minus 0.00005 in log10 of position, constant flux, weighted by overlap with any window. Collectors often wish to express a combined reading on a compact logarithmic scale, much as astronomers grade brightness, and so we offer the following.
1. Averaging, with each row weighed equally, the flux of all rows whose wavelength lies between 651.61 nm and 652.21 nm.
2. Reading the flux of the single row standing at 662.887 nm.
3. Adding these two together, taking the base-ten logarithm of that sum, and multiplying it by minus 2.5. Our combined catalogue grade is -2.47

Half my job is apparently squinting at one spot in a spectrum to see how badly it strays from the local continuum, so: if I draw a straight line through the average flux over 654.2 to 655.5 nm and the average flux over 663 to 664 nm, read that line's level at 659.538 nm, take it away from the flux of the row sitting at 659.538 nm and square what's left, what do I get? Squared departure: 0.12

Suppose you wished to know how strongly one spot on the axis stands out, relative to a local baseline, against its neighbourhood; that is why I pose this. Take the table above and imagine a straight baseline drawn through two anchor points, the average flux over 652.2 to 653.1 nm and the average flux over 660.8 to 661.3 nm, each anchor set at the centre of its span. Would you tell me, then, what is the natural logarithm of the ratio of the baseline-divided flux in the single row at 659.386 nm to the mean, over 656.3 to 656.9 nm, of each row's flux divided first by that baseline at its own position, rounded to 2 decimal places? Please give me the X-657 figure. 0.05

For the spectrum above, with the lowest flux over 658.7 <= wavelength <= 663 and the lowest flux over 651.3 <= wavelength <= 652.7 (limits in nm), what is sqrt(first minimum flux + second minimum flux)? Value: 2.906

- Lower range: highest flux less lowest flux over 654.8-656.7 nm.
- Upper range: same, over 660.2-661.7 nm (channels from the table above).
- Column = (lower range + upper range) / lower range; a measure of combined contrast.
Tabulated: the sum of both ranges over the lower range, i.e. 1.6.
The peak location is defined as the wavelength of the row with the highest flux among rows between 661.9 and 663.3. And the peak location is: 662.124 nm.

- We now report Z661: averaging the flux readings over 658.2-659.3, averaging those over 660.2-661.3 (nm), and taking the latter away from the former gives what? 0.6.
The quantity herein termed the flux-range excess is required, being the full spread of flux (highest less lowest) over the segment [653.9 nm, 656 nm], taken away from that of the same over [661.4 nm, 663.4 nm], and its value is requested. -2.5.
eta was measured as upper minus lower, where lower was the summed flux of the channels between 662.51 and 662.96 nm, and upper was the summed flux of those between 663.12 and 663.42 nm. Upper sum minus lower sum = -5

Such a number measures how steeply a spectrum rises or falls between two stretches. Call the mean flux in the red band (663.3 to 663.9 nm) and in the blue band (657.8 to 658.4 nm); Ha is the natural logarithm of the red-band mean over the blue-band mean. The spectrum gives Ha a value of -0.09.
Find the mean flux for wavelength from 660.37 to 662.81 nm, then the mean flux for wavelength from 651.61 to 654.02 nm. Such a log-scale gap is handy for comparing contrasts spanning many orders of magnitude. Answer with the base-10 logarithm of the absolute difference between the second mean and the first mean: -0.6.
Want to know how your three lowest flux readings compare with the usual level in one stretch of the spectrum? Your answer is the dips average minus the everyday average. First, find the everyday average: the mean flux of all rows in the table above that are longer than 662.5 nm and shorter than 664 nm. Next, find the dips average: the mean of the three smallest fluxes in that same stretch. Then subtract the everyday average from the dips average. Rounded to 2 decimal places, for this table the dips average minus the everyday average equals -0.28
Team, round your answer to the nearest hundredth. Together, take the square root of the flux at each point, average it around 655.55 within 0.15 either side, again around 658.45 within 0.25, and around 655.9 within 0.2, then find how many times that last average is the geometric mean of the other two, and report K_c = 0.98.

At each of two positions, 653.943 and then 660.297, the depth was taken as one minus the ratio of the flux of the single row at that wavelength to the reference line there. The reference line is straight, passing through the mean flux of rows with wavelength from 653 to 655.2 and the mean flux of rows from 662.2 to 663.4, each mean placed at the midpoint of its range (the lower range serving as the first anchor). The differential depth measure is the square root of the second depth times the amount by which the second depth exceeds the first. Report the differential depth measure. 0.10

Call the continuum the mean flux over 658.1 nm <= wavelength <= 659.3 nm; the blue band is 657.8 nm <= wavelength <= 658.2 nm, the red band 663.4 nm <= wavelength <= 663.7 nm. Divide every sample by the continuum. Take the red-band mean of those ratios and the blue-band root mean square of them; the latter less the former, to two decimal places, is 0.09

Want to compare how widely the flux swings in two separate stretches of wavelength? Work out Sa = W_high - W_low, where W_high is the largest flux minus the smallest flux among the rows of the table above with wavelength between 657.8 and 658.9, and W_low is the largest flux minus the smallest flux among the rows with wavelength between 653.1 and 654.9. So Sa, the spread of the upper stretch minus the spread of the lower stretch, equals -2.1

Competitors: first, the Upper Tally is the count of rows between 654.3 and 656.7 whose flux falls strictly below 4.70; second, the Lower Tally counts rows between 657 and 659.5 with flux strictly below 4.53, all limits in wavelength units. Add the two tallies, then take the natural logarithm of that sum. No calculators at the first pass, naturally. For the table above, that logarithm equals 2.64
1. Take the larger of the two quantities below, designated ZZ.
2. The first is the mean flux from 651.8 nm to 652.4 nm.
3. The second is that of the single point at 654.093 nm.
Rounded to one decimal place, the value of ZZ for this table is 7.6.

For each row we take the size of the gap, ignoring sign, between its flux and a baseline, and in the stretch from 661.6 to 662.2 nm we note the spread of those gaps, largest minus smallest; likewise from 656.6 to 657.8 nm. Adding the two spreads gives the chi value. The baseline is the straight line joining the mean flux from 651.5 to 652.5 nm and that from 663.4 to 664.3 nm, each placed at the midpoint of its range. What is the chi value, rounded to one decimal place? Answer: 1.3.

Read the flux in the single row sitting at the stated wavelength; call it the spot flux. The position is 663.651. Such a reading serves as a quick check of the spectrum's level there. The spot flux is 4.671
